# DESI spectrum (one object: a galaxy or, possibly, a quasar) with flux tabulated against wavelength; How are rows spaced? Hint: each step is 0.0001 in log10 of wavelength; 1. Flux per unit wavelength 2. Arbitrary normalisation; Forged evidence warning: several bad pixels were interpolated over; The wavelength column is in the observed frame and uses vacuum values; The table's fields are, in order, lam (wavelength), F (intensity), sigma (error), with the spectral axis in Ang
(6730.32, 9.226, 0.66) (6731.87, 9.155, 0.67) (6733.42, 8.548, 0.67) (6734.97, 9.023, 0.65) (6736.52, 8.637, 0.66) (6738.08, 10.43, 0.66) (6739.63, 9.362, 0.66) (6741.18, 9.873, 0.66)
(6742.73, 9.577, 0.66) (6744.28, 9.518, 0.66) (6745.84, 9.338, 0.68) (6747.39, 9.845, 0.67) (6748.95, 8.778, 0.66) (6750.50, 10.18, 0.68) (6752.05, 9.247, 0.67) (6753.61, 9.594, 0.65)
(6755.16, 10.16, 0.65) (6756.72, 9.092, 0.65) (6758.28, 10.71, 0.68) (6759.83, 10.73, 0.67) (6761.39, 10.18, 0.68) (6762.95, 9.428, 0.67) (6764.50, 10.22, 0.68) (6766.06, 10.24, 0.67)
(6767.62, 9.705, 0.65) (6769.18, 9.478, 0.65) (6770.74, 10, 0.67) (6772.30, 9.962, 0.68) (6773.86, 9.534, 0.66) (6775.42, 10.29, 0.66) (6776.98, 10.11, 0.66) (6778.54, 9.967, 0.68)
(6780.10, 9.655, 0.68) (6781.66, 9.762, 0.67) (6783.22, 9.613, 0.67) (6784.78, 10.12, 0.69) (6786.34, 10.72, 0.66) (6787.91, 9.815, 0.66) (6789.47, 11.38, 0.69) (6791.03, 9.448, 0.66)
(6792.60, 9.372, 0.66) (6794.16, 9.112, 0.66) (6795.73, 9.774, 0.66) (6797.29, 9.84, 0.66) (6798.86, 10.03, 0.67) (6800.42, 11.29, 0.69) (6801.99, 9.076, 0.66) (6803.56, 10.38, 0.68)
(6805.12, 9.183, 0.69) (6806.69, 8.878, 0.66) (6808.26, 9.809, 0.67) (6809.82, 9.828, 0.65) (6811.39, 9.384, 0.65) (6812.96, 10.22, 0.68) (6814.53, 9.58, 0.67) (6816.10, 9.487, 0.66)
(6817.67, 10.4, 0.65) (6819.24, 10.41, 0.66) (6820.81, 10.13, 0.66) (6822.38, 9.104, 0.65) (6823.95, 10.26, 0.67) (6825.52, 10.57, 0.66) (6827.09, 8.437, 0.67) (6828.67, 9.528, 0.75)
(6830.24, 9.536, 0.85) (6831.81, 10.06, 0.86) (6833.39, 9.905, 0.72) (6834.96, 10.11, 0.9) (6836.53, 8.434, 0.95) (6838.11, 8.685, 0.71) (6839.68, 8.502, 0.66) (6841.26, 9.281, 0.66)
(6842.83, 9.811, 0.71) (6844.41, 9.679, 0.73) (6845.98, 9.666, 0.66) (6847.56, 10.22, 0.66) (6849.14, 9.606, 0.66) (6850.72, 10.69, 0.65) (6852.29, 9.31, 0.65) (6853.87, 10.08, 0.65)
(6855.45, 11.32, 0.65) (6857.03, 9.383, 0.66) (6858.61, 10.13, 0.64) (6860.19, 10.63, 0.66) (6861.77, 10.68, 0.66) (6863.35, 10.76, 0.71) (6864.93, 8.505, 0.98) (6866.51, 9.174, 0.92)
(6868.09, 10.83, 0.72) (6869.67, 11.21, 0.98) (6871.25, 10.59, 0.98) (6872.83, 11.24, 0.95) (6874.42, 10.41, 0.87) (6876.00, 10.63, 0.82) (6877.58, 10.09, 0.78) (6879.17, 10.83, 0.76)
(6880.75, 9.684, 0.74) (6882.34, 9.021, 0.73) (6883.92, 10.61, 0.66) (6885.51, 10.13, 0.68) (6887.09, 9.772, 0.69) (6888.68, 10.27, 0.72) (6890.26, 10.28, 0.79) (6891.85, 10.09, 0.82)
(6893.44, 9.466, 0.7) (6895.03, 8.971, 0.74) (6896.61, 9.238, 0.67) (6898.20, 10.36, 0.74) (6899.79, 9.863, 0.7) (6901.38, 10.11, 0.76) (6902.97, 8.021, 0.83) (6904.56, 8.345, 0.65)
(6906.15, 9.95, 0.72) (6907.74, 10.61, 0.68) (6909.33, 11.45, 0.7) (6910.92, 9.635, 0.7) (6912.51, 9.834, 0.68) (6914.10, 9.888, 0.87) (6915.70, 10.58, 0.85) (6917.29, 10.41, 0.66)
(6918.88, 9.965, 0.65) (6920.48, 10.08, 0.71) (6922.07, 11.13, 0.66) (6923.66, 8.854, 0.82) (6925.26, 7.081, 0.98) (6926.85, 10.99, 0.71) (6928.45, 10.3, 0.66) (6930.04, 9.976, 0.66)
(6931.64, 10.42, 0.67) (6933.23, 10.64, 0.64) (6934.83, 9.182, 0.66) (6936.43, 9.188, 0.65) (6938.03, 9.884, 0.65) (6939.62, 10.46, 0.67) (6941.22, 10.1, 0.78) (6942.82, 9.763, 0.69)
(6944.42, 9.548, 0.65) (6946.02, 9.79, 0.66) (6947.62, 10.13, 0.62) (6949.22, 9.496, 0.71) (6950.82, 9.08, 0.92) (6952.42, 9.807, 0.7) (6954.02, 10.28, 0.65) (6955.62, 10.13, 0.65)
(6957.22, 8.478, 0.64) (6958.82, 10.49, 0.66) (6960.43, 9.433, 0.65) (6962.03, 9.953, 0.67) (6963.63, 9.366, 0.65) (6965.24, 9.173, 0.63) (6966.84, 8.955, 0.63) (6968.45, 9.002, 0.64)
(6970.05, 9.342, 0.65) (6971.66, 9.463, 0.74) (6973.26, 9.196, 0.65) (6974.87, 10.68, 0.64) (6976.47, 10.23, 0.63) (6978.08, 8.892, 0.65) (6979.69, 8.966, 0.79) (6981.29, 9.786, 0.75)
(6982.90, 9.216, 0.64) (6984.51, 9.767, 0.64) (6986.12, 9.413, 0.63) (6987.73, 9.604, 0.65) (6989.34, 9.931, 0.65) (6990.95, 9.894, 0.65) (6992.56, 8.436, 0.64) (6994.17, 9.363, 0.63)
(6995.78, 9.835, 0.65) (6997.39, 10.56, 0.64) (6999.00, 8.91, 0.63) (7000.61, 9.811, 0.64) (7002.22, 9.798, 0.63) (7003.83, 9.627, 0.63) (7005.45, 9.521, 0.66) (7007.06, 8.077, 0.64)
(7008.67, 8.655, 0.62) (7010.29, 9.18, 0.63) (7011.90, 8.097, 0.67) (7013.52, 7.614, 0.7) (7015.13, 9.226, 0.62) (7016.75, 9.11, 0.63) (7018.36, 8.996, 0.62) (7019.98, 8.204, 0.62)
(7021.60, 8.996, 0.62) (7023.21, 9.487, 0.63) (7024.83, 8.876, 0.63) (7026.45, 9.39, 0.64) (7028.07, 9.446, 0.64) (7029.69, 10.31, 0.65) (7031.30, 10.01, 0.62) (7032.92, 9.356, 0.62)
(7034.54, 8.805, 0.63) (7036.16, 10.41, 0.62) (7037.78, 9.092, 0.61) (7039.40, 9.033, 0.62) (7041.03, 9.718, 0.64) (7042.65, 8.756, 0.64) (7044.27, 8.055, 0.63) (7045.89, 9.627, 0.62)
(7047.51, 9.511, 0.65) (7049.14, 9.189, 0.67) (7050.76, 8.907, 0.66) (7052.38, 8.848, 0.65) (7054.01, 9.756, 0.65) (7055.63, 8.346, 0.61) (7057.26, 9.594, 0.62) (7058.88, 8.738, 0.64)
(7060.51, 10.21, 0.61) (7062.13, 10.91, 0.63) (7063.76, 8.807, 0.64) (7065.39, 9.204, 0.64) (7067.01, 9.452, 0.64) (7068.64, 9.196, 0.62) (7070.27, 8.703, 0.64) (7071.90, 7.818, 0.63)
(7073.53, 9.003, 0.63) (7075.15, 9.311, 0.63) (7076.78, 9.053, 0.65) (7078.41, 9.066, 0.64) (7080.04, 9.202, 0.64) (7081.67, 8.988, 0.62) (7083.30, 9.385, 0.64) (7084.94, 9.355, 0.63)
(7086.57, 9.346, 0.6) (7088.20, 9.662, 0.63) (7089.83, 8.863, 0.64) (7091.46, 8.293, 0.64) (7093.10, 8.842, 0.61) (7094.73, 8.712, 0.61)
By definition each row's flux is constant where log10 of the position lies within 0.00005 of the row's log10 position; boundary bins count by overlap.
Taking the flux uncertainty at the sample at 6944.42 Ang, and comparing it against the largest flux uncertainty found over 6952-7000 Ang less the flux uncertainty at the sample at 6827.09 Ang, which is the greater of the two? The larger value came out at 0.650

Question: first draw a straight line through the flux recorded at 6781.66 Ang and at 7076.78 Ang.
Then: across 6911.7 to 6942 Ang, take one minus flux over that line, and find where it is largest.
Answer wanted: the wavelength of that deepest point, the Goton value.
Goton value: 6925.26 Ang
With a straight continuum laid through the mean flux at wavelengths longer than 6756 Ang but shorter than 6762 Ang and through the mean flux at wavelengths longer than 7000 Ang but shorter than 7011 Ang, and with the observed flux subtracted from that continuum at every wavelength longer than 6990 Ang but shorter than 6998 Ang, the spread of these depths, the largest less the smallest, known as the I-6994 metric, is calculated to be 2.1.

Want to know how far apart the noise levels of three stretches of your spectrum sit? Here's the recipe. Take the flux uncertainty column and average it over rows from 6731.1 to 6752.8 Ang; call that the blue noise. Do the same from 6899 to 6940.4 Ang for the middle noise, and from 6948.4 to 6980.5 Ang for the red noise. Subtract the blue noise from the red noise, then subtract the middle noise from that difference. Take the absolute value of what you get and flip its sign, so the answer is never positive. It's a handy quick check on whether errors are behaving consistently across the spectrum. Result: -0.70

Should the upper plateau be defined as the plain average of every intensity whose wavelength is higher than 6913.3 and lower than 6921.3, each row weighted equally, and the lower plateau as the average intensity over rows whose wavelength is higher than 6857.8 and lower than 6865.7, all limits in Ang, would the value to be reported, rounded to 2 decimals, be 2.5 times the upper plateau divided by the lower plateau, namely 2.51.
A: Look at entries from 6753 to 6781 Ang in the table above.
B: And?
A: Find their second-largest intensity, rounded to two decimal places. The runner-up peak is 10.71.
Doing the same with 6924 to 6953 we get 10.64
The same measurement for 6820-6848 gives 10.26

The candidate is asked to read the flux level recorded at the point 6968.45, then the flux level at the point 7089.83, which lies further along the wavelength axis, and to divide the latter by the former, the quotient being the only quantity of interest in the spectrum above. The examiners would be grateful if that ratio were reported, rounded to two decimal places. 0.98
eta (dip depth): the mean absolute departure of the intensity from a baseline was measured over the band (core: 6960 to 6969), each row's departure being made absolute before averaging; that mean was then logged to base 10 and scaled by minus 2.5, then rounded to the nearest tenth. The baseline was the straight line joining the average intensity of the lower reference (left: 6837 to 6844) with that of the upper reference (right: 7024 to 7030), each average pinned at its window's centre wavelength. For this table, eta 1.4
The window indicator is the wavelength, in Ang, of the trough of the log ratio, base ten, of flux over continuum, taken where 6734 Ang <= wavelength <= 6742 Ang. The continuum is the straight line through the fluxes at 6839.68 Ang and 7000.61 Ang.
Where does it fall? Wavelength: 6736.52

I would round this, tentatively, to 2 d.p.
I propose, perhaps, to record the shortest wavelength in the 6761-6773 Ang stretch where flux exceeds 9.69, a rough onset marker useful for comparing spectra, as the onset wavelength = 6761.39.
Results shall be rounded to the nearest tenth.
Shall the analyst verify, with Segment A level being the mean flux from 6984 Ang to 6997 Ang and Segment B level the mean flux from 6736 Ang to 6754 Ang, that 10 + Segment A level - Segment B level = 10.0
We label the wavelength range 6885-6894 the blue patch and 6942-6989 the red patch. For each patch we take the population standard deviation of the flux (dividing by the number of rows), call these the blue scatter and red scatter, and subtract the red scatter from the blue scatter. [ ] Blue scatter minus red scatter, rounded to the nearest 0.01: -0.22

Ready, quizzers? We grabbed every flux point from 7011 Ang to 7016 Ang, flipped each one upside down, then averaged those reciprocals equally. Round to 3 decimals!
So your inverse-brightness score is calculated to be 0.121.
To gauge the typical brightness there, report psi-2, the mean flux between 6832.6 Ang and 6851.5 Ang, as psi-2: 9.55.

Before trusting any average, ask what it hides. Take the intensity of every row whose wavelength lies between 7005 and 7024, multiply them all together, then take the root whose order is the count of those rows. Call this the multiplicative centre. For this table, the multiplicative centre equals 8.7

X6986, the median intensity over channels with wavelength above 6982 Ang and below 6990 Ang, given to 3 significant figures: 9.60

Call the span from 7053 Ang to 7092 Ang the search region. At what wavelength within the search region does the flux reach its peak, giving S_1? 7062.13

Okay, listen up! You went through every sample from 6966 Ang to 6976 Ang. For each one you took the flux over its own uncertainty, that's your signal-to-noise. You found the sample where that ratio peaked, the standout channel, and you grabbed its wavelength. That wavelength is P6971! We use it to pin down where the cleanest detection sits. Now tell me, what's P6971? 6974.87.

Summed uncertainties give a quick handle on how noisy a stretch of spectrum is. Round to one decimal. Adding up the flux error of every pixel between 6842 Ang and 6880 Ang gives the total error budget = 18.1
